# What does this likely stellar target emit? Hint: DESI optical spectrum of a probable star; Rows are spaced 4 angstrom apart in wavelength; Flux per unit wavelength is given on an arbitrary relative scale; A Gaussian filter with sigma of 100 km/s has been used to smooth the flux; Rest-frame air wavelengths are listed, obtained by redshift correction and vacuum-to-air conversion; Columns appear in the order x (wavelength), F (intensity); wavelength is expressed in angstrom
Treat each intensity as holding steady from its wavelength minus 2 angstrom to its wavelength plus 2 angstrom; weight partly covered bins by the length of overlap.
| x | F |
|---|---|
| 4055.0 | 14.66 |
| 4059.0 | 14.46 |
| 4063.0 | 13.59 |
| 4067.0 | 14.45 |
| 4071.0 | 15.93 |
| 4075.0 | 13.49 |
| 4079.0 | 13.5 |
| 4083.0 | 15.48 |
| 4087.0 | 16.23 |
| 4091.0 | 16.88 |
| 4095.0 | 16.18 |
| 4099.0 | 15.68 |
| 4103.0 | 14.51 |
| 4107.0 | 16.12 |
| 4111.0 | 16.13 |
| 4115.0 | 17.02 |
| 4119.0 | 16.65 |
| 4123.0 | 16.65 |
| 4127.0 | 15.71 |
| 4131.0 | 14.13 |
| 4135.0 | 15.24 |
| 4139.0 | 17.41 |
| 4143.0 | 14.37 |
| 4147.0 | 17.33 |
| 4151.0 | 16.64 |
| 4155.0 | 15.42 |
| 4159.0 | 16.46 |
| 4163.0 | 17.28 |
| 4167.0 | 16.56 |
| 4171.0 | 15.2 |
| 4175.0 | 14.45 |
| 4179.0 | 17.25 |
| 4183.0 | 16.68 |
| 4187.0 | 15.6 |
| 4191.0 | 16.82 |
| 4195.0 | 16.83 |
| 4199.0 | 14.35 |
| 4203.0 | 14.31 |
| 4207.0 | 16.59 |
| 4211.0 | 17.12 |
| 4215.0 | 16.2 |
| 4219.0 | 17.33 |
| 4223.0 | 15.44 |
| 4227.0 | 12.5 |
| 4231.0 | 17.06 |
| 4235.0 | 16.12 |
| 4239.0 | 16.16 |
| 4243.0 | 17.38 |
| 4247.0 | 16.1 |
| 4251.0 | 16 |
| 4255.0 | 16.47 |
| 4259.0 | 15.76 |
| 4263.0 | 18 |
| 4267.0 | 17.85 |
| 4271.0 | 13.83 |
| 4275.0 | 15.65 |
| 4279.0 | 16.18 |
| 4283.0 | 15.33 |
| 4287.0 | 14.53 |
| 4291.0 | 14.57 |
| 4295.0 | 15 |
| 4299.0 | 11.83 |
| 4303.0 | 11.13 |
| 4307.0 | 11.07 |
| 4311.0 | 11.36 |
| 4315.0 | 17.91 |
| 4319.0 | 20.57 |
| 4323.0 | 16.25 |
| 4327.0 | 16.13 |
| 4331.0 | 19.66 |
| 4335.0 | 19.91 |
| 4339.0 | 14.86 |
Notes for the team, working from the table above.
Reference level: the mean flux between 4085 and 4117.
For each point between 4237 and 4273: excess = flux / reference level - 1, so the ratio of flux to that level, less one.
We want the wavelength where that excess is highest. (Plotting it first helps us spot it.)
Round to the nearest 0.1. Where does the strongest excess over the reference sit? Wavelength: 4263.0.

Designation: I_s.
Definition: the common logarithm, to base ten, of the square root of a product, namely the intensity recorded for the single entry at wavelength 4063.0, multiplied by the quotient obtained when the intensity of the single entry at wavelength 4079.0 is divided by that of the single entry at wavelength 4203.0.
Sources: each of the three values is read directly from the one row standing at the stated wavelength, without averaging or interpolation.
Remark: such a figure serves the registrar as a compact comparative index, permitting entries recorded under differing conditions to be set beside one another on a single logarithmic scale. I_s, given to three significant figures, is 0.554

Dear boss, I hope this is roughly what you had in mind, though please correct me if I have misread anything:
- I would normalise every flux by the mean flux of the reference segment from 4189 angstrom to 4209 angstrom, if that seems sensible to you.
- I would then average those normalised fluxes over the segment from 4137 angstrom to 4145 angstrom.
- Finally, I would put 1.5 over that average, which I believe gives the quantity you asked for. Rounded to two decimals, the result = 1.49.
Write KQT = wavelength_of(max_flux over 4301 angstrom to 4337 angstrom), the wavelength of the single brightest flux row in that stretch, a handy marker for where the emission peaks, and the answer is 4319.0 angstrom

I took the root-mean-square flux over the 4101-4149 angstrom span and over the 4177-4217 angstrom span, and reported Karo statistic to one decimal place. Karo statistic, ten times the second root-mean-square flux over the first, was 10.1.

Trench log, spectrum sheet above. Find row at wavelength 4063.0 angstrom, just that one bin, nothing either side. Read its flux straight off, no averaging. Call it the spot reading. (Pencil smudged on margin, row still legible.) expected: 13.59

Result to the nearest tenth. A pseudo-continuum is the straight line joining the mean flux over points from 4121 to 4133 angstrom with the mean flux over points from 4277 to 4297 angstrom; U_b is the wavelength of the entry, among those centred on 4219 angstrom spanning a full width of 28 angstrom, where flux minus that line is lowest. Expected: 4227.0 angstrom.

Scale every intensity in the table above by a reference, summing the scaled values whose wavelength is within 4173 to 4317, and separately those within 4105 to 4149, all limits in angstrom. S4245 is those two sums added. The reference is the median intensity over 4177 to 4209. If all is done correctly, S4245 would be 44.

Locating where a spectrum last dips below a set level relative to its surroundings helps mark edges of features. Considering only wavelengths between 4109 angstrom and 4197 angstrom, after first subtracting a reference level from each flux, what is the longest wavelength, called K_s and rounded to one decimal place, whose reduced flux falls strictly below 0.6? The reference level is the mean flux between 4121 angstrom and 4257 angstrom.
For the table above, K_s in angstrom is 4187.0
